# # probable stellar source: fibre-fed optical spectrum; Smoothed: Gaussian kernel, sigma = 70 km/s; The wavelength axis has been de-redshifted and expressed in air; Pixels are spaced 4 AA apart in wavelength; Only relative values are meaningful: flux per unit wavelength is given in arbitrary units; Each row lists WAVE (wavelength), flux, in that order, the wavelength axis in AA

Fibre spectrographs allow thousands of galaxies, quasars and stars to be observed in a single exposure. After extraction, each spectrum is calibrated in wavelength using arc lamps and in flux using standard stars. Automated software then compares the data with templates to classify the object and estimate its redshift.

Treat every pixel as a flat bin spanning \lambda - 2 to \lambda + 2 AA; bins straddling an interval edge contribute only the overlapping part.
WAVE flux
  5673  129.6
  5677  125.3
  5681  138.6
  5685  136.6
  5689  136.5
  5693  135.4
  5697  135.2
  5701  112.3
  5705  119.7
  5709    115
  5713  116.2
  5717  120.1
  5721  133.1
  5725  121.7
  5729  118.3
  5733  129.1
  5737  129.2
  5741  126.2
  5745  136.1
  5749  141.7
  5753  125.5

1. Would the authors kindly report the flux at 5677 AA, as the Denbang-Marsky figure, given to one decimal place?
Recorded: 125.3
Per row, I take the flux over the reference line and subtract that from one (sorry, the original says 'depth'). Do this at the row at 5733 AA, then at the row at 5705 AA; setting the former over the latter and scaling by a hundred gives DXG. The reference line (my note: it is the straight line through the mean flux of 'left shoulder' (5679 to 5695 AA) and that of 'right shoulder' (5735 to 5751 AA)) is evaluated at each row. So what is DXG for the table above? 31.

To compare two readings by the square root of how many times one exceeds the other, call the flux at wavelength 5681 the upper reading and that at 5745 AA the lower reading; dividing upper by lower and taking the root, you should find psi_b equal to 1.01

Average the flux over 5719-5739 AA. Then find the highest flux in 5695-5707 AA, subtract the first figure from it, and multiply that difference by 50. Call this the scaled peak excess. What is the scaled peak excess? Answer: 446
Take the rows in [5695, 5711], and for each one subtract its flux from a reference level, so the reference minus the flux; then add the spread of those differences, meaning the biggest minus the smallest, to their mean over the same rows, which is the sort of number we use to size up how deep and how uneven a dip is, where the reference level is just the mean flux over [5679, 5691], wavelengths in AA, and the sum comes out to 40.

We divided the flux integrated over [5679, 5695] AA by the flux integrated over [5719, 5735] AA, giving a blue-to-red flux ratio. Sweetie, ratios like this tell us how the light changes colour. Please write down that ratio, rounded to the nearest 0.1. 1.1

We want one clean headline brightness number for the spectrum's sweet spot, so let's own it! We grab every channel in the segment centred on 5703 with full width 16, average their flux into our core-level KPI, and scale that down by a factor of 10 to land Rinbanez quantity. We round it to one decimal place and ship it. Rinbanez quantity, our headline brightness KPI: 12.1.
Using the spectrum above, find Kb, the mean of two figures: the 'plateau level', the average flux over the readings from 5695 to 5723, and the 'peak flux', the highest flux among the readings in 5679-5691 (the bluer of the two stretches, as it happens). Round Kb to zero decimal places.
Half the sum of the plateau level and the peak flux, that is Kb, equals 130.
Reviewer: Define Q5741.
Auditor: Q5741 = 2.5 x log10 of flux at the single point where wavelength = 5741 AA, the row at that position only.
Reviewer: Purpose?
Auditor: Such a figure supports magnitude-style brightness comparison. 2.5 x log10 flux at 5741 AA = 5.25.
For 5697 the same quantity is 5.33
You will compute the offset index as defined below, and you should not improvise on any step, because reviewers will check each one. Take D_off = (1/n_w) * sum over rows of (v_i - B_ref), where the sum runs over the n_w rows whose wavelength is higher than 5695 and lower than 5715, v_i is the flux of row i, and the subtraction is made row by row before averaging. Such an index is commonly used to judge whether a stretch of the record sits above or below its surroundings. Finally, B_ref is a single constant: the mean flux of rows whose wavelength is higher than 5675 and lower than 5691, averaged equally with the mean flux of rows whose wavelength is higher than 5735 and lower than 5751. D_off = -14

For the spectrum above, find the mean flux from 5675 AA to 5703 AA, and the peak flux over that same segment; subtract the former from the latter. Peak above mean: 7.2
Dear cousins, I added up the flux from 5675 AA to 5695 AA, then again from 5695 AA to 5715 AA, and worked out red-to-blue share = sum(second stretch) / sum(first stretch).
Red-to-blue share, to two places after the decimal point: 0.89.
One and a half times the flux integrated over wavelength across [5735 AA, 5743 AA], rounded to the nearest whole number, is 1532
